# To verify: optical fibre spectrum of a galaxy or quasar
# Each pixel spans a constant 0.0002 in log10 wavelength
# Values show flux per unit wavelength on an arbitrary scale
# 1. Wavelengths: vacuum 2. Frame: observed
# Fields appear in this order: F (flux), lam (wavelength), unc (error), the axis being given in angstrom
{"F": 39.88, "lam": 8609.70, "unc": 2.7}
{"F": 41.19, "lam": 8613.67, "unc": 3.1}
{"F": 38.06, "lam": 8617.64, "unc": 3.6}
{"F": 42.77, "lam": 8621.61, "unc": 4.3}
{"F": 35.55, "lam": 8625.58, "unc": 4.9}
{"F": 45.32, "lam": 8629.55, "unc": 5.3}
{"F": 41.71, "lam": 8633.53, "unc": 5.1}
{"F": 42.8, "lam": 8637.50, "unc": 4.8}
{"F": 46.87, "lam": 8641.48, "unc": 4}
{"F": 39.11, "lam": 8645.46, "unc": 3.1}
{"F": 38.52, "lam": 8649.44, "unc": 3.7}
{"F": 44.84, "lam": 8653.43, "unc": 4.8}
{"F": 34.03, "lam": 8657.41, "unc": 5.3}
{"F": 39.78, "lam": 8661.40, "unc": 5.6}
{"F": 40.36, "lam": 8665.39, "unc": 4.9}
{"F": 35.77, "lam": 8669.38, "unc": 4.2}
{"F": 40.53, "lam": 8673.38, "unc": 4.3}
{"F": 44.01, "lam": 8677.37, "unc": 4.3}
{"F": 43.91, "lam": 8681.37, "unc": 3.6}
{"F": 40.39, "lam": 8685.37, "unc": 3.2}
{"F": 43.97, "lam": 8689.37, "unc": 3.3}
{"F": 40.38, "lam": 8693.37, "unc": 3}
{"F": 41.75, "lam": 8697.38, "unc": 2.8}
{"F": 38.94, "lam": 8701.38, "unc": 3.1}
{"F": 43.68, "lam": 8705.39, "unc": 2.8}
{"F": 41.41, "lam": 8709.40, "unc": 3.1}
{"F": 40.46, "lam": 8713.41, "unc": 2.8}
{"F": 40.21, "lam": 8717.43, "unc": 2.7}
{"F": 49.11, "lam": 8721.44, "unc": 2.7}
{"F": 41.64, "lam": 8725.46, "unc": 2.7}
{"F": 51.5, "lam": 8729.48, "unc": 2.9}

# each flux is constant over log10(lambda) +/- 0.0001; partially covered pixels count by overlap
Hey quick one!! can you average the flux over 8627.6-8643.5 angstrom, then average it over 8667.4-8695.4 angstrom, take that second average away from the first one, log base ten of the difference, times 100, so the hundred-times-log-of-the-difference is 46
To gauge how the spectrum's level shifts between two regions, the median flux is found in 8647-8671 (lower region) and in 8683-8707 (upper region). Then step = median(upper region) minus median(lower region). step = 1.9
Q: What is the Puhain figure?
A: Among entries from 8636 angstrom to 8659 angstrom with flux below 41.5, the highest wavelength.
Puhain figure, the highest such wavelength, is 8657.41 angstrom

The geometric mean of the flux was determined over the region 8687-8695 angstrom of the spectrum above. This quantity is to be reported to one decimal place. 42.1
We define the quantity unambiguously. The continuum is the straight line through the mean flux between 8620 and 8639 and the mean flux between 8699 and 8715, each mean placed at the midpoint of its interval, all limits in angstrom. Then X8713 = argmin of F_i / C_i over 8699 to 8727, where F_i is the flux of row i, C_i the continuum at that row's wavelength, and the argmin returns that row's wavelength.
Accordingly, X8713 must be 8701.38 angstrom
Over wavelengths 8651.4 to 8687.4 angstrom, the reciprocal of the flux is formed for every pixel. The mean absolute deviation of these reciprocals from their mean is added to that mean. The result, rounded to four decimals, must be 0.0266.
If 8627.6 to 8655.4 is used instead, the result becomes 0.0249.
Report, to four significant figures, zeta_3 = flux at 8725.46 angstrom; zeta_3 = 41.64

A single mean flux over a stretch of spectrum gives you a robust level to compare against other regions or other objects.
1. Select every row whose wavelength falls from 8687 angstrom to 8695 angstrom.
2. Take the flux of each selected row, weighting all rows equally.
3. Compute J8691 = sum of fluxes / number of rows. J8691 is 42.2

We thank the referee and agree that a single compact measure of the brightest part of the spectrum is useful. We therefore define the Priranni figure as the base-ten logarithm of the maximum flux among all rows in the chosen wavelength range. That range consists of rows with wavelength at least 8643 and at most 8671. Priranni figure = 1.652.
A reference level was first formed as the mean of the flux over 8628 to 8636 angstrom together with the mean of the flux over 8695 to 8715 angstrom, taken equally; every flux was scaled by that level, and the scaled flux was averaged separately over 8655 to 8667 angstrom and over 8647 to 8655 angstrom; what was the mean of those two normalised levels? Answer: 0.94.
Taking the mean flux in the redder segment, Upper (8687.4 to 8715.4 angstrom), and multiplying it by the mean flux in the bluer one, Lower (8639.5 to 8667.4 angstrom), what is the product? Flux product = 1681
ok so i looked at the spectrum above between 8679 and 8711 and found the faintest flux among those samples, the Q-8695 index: 38.94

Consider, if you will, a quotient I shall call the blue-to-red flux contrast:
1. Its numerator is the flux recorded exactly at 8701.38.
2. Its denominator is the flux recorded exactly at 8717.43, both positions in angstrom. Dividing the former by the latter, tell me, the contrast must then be 0.97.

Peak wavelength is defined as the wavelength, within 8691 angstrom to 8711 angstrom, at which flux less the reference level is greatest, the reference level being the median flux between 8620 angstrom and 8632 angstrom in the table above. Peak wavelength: 8705.39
